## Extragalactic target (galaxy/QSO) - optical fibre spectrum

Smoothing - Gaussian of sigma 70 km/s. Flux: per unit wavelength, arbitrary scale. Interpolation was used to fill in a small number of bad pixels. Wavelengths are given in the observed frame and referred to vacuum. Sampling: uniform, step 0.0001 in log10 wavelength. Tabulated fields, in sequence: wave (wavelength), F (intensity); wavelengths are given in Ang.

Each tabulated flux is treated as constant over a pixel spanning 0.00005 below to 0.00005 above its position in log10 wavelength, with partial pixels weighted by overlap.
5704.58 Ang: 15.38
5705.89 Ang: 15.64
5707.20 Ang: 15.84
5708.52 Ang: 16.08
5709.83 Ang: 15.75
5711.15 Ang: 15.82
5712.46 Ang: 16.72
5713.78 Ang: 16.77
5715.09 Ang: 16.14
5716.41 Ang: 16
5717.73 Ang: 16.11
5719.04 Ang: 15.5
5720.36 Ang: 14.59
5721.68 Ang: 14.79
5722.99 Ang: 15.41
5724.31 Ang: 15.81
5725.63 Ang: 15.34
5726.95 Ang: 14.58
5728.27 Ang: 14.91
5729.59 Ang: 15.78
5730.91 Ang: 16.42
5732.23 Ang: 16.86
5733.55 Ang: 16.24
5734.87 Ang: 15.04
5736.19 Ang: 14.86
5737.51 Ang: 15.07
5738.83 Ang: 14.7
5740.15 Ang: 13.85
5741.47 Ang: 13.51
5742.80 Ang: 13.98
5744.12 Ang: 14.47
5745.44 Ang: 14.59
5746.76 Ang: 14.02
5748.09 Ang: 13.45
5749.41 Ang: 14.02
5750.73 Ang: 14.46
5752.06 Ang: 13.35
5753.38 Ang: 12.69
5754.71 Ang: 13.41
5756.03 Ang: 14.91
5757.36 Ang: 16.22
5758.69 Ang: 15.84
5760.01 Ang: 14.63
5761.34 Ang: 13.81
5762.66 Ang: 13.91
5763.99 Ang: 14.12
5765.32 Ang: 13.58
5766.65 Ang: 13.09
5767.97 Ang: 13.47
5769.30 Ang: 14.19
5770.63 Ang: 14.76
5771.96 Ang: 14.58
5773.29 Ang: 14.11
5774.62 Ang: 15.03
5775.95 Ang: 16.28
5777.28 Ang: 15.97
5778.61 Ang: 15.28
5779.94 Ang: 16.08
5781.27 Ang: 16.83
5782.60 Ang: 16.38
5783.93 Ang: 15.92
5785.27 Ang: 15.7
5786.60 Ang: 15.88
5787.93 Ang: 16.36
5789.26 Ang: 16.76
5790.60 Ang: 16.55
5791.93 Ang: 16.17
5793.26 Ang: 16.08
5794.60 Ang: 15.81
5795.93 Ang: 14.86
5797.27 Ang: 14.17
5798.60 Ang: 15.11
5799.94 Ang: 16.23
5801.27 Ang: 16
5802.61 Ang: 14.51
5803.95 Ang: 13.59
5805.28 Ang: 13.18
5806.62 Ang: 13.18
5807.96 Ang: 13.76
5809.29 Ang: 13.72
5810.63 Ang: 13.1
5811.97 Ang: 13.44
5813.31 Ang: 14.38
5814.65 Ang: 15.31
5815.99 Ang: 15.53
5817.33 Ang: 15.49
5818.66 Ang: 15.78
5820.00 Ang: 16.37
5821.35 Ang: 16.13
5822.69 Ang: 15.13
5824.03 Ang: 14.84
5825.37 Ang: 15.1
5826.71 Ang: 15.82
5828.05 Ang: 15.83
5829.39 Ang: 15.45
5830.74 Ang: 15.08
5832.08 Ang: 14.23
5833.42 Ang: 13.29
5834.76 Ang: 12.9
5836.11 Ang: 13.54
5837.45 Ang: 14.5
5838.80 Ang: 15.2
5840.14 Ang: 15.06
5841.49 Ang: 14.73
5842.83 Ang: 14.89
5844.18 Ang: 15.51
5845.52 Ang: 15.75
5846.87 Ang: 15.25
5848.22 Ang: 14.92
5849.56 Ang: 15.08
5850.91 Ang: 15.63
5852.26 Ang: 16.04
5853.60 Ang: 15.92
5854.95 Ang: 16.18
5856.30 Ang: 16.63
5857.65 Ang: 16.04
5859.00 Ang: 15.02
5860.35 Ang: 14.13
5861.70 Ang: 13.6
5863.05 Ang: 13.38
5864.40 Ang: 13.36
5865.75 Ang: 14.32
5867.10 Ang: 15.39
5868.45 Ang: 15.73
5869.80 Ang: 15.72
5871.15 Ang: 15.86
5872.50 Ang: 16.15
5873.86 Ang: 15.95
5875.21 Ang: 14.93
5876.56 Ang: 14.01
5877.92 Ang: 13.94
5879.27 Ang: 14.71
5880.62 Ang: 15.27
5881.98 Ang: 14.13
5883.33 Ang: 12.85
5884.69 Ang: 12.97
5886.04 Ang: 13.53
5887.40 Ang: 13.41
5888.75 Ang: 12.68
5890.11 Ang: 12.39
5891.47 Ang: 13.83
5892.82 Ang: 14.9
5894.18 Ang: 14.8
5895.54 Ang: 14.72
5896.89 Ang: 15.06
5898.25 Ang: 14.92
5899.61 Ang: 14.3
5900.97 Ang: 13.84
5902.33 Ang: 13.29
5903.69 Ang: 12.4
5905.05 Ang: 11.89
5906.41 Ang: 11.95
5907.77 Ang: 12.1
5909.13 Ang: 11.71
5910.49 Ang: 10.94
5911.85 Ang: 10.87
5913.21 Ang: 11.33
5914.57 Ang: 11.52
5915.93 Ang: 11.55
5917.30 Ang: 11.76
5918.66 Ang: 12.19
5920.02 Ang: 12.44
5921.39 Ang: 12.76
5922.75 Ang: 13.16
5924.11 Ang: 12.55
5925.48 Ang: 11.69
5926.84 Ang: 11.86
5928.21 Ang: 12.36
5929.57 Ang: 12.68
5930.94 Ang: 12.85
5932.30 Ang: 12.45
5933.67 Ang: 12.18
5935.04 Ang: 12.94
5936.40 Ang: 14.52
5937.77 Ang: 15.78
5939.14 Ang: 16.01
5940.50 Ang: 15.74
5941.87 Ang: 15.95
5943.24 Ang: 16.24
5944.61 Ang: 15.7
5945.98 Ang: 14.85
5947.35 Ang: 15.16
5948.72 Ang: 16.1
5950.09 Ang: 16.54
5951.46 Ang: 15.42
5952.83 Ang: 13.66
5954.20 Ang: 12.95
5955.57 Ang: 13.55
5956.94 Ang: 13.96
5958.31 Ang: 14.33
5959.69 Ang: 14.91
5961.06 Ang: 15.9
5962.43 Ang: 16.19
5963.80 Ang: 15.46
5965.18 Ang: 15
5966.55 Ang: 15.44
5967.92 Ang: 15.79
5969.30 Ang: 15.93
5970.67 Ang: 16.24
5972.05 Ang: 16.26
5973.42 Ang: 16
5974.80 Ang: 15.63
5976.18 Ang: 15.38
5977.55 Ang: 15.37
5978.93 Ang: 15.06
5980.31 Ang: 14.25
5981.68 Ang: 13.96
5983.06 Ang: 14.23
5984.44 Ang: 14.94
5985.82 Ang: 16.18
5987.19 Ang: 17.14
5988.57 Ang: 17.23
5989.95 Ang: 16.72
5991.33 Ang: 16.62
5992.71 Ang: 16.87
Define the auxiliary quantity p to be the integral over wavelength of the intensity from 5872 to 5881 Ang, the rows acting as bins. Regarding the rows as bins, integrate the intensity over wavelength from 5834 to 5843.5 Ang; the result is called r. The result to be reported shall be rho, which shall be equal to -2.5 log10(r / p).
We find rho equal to -0.02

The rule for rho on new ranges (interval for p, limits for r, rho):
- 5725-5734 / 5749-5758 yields 0.11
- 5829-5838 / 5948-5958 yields -0.15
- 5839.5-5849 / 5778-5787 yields 0.00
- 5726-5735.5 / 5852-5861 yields 0.06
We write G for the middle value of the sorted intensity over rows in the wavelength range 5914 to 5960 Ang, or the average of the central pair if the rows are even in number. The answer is 13.4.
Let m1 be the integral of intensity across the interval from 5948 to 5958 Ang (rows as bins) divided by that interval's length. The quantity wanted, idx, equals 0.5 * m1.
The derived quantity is 7.3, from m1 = 14.6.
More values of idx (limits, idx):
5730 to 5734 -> 8.2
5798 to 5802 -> 7.9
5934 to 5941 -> 7.4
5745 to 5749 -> 7.0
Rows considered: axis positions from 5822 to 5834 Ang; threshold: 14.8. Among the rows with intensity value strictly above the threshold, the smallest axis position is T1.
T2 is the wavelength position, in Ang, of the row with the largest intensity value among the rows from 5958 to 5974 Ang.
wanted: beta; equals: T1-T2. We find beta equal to -149.4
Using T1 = 5822.69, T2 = 5972.05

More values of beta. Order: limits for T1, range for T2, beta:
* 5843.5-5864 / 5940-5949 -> -99.1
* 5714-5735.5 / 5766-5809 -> -66.2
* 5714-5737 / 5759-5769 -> -44.9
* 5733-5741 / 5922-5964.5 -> -216.5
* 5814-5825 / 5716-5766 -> 82.4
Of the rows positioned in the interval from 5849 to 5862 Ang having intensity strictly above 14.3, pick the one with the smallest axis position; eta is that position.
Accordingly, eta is 5849.56 Ang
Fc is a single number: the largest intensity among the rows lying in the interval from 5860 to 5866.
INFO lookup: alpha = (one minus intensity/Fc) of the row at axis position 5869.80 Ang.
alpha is -0.098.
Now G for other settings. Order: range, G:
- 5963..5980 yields 15.5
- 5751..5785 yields 14.6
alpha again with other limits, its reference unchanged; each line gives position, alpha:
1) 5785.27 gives -0.096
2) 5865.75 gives 0.000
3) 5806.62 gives 0.080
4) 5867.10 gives -0.075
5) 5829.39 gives -0.079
